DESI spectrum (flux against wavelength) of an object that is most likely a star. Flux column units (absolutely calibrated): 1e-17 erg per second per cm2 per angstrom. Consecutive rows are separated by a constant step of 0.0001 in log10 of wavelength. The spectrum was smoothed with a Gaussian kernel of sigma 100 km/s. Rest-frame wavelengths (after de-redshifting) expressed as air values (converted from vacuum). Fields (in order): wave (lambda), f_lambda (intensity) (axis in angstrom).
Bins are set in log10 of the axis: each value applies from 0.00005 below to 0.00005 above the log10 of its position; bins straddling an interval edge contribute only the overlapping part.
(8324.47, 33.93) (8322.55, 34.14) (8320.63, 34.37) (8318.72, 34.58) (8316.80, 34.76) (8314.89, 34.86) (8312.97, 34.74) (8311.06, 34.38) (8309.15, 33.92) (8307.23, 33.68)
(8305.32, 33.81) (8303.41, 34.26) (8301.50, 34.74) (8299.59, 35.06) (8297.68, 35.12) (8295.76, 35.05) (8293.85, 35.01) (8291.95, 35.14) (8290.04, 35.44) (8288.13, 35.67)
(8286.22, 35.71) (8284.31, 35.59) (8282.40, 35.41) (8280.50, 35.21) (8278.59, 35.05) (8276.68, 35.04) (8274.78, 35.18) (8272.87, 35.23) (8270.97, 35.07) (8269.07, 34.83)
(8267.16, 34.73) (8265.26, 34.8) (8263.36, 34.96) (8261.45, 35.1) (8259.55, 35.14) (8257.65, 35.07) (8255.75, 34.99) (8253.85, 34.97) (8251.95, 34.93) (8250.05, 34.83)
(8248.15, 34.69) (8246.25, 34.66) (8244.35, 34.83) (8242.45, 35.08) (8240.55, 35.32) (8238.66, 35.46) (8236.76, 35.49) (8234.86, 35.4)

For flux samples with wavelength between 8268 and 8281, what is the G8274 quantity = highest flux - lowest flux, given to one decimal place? 0.4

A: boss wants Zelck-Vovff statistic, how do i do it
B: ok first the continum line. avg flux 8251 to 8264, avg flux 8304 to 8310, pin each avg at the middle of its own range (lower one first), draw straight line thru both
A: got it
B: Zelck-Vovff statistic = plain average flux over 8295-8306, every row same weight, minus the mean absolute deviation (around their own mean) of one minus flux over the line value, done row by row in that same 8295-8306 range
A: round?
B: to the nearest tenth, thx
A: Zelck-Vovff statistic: 34.7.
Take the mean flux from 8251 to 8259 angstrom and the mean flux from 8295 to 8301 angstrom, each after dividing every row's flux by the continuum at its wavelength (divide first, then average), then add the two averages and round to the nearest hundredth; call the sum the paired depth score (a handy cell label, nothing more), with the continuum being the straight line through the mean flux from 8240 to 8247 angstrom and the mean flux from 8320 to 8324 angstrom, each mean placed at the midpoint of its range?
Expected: 2.02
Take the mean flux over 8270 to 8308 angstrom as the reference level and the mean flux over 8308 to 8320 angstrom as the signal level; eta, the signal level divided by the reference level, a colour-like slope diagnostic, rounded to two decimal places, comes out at 0.99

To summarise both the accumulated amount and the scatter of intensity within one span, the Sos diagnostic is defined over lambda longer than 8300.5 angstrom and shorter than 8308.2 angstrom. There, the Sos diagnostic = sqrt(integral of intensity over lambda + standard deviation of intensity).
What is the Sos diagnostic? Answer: 16.2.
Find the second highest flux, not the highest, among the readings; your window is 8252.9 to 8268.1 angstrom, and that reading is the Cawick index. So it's 35.1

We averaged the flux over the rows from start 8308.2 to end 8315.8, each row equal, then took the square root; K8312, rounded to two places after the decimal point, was 5.87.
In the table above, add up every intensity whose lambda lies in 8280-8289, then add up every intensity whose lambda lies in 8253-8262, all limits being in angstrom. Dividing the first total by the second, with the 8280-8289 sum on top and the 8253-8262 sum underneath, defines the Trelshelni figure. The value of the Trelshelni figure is 1.0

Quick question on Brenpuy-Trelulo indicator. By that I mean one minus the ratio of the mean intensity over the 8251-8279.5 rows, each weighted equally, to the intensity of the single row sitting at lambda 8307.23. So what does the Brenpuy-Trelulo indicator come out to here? -0.04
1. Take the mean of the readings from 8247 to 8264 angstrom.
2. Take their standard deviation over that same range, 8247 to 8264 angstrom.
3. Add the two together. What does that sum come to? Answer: 35.1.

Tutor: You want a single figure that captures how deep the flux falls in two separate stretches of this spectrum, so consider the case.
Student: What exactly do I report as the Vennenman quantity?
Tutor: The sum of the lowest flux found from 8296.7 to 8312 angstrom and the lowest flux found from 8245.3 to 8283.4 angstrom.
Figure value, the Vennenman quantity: 68.3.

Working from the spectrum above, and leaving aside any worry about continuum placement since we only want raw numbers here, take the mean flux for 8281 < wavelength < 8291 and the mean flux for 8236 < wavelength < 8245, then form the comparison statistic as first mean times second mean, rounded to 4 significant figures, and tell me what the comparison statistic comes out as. 1253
